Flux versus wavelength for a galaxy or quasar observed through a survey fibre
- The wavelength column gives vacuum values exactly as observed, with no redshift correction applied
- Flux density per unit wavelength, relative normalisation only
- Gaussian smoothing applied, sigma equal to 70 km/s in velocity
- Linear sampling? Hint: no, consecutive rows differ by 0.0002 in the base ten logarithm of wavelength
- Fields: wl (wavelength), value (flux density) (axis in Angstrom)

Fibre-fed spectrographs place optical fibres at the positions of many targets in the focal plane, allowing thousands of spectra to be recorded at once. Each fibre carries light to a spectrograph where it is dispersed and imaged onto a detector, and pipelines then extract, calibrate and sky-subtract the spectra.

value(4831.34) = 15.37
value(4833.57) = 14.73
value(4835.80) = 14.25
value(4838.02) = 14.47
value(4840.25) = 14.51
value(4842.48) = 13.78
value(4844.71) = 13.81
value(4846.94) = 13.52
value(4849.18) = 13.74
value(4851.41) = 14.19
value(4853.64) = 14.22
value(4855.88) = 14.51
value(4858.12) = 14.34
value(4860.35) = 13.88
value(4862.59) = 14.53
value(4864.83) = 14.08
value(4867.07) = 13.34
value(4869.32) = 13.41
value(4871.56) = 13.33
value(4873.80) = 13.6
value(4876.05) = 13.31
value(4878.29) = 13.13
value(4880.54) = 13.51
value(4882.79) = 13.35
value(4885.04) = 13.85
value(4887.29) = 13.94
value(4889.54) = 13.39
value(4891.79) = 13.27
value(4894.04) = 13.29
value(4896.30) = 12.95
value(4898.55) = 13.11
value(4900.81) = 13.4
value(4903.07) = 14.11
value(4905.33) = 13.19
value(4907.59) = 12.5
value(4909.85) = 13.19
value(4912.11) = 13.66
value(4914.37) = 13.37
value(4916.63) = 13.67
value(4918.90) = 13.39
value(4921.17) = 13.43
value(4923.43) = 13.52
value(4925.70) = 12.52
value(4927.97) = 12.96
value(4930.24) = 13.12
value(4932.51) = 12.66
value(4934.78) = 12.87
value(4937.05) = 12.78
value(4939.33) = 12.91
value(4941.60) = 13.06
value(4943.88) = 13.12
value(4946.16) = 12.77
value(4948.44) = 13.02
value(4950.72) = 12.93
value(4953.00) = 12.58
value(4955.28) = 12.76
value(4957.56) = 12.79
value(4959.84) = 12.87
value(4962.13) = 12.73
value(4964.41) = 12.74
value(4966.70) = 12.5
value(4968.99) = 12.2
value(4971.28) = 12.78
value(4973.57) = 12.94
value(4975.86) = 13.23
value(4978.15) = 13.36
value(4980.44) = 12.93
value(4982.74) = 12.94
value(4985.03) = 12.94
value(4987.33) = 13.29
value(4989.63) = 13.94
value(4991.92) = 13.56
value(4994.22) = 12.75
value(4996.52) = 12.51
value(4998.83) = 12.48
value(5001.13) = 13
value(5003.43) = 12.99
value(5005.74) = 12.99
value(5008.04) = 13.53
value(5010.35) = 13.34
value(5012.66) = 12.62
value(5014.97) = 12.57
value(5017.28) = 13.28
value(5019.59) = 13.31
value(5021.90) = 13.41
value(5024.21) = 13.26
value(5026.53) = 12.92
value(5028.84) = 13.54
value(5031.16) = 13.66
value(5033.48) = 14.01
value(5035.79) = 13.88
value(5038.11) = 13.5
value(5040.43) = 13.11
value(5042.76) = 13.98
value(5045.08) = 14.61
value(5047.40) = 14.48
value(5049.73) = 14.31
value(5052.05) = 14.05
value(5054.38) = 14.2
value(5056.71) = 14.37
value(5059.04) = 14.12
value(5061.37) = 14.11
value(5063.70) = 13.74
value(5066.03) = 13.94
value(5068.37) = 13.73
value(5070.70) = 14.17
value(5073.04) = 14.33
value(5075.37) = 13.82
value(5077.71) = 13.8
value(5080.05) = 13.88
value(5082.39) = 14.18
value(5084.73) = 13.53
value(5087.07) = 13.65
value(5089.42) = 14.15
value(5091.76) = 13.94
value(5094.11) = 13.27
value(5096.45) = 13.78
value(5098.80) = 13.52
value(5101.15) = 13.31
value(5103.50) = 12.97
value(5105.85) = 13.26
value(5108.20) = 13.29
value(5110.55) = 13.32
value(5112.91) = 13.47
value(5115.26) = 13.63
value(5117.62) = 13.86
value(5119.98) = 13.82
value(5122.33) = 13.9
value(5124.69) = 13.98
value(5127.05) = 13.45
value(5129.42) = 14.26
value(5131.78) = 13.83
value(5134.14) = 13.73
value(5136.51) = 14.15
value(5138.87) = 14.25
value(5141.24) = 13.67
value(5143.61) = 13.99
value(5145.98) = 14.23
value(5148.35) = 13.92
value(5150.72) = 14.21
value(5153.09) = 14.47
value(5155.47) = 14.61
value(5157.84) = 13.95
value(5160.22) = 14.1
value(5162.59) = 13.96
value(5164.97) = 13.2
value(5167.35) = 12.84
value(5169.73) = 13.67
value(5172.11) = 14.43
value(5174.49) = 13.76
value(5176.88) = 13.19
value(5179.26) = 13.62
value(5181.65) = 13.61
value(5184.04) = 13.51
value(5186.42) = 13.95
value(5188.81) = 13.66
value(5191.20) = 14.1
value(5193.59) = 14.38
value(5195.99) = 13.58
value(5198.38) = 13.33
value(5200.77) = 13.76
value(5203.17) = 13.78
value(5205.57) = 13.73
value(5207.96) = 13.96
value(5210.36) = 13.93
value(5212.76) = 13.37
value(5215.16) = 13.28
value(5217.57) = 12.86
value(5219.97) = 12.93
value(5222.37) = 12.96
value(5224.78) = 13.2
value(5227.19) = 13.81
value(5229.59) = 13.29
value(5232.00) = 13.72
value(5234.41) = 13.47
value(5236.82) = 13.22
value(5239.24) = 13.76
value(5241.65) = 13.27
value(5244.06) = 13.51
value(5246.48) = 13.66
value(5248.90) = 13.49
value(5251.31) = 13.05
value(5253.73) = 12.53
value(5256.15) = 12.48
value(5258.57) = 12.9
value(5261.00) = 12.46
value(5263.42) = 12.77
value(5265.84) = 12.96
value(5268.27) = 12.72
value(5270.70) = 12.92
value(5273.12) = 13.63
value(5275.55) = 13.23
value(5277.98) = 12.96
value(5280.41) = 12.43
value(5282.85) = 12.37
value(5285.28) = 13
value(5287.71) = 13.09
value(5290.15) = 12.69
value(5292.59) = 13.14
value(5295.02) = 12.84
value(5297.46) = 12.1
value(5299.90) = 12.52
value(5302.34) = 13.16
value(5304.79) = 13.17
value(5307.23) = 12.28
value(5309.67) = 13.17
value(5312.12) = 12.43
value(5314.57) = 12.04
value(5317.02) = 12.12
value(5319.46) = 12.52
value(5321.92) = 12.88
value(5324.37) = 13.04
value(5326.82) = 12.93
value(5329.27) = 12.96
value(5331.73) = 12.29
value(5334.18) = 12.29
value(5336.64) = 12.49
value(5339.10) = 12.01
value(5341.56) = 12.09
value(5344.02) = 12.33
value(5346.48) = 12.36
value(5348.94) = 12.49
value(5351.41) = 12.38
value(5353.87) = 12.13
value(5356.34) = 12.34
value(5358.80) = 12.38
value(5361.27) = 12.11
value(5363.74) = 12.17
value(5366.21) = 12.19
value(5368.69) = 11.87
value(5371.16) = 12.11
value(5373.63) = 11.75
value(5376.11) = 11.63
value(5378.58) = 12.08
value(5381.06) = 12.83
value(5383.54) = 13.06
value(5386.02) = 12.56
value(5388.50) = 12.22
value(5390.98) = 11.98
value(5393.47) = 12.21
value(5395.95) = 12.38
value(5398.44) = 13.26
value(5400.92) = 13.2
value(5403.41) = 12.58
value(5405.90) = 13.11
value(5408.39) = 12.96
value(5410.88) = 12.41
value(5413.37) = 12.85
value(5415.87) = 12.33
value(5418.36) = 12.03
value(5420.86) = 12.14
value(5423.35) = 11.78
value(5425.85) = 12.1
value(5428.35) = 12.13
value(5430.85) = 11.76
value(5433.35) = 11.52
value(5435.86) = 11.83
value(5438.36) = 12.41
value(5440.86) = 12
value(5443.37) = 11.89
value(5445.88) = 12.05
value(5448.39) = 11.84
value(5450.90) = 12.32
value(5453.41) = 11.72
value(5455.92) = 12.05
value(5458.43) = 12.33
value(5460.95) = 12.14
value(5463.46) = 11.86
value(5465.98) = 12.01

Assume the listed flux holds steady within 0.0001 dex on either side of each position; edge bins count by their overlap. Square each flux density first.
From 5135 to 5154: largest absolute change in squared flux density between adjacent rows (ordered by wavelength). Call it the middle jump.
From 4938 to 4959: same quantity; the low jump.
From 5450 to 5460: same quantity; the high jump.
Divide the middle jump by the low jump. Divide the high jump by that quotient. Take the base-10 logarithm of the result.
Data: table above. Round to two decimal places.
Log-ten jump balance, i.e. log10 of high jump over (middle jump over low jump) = 0.91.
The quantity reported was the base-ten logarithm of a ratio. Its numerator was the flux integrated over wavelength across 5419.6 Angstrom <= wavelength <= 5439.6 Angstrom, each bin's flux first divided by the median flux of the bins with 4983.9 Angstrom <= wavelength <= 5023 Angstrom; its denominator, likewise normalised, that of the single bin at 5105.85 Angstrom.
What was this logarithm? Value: 1.26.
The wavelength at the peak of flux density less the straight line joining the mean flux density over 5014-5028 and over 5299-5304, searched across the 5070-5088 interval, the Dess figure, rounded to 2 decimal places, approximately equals 5073.04 Angstrom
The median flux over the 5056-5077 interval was 14.1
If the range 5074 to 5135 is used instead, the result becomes 13.8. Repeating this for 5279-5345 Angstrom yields 12.5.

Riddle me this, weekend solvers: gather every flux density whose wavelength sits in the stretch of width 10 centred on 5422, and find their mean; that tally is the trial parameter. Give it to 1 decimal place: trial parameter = 12.0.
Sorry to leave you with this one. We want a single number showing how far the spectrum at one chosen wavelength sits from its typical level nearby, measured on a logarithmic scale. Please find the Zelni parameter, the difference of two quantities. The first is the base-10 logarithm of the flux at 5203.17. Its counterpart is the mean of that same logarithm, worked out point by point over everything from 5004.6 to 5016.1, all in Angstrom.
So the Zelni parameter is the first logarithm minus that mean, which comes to 0.03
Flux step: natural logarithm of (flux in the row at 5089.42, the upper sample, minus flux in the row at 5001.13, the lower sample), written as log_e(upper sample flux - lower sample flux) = 0.1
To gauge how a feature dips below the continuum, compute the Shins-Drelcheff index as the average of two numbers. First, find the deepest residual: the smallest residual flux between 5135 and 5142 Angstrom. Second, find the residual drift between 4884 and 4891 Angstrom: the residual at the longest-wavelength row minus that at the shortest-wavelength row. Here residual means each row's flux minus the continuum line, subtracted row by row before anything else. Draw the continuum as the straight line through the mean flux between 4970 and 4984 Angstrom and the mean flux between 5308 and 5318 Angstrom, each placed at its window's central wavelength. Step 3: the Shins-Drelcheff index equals 0.24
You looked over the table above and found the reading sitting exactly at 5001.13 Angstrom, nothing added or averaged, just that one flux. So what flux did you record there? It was 13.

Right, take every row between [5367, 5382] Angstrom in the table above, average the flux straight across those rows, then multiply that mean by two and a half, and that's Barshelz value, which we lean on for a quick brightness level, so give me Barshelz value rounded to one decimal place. 30.1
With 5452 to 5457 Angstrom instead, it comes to 29.7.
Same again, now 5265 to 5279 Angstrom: 32.7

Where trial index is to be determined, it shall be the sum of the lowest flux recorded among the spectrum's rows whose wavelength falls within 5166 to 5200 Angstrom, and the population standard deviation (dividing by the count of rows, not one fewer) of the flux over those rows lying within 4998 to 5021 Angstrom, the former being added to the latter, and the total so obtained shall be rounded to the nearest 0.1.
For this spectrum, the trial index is 13.2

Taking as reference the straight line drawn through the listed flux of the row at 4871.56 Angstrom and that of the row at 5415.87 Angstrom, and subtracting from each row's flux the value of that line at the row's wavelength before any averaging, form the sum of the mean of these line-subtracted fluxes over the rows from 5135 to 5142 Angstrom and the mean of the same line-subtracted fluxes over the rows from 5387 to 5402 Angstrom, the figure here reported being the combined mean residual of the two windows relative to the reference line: 1.4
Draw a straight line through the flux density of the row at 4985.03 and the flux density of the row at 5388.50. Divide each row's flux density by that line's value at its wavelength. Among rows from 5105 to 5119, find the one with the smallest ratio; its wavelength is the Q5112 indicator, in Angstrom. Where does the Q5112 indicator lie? 5105.85 Angstrom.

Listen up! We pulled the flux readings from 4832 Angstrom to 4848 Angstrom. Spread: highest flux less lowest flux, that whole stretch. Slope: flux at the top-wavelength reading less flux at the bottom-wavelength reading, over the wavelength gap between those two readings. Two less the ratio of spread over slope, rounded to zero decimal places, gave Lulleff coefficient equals 15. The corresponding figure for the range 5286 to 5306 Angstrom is -226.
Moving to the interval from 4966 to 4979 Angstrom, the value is -13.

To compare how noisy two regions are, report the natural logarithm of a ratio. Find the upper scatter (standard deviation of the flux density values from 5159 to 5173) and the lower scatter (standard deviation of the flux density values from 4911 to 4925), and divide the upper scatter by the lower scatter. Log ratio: 1.5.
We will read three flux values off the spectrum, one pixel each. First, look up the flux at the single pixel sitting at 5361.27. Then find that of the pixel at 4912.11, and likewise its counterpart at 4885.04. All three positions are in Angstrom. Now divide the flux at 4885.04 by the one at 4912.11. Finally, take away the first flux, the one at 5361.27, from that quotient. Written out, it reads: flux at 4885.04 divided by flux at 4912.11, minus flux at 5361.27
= -11.1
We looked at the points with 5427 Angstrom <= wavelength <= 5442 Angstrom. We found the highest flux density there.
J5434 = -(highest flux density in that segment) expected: -12.4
